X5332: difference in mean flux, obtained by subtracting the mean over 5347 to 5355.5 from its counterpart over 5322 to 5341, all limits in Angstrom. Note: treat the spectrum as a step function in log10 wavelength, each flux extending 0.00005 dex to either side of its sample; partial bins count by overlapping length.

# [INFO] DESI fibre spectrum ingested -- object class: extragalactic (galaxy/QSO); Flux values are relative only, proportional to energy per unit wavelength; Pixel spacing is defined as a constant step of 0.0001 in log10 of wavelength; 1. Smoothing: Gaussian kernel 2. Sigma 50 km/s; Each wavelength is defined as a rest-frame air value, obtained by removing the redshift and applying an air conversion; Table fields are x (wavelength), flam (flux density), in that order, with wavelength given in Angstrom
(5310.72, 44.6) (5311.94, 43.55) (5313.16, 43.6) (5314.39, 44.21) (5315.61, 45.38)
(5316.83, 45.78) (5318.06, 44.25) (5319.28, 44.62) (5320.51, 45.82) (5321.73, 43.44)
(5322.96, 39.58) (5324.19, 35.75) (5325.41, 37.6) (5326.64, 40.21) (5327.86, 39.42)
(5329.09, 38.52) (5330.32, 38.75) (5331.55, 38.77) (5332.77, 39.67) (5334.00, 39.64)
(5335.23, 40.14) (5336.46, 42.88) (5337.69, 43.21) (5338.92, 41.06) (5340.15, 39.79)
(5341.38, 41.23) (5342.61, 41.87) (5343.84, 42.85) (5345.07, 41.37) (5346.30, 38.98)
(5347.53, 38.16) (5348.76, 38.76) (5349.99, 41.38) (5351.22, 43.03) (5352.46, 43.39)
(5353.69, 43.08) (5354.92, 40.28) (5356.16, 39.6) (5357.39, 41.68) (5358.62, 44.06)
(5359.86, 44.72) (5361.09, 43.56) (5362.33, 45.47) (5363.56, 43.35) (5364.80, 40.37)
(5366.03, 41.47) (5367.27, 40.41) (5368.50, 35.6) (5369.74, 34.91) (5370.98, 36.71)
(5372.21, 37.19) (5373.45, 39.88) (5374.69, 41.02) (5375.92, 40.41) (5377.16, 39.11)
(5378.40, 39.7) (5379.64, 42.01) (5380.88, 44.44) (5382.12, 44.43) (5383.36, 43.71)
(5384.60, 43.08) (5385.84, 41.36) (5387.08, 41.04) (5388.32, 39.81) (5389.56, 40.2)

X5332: -1.5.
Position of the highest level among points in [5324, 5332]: 5326.64 Angstrom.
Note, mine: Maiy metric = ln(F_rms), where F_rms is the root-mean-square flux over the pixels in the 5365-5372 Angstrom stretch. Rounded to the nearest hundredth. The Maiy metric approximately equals 3.64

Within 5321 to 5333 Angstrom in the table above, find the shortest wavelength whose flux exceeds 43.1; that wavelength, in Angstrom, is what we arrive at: 5321.73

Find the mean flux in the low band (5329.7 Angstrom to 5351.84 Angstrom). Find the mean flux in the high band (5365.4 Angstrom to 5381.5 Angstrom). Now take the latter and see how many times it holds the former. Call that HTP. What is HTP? 0.97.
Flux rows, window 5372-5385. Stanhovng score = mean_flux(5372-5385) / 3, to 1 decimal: 13.8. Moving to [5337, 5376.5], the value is 13.6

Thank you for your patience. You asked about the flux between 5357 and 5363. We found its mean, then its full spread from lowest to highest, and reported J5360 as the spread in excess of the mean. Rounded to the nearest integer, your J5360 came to -40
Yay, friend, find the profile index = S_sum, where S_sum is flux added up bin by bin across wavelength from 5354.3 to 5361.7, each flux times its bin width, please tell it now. 313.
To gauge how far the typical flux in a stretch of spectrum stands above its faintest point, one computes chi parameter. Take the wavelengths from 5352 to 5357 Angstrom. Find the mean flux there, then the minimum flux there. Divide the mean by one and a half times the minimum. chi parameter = 0.700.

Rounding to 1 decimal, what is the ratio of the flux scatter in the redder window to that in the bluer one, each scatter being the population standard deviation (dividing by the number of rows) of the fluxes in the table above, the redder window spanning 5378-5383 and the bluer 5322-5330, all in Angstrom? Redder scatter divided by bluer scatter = 1.3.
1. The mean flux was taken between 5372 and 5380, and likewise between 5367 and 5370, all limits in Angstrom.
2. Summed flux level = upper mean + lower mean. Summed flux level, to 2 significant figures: 77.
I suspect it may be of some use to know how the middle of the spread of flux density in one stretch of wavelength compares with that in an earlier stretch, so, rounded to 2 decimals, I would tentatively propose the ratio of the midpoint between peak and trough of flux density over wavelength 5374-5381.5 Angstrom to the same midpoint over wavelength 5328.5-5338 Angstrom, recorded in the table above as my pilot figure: 1.02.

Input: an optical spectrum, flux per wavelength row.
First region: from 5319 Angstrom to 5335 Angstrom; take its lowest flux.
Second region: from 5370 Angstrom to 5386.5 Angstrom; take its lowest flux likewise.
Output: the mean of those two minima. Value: 36.2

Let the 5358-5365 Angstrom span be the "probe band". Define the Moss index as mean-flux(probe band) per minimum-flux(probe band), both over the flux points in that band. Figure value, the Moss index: 1.08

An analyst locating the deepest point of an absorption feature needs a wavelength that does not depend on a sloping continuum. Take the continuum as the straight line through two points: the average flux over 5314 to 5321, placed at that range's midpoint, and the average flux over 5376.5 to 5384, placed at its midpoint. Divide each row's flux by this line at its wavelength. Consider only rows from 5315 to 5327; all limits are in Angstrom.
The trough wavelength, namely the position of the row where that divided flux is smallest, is 5324.19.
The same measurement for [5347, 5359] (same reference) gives 5347.53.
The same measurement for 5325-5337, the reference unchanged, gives 5325.41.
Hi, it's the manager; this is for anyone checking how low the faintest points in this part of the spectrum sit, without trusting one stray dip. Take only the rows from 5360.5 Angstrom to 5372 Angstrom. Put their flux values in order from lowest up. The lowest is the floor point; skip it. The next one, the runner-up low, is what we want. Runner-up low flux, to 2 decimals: 35.60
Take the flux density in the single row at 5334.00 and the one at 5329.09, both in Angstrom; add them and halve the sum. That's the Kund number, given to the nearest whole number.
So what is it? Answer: 39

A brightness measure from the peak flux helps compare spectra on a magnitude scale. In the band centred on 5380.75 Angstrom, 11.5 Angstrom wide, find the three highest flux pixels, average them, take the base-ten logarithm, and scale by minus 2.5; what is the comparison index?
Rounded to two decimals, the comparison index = -4.11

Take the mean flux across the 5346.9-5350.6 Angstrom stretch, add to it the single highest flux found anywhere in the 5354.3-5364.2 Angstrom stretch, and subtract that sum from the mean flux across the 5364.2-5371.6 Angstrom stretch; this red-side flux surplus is -46.7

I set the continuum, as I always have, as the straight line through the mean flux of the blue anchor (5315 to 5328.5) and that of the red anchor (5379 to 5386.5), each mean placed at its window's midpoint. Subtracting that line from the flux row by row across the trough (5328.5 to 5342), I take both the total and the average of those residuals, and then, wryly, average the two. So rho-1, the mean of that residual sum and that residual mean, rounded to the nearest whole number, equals -11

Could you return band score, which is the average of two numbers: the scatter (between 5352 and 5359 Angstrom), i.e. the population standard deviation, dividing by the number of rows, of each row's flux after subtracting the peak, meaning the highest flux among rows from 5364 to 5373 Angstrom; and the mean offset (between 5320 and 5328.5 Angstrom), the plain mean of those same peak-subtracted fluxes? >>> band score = 0.2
